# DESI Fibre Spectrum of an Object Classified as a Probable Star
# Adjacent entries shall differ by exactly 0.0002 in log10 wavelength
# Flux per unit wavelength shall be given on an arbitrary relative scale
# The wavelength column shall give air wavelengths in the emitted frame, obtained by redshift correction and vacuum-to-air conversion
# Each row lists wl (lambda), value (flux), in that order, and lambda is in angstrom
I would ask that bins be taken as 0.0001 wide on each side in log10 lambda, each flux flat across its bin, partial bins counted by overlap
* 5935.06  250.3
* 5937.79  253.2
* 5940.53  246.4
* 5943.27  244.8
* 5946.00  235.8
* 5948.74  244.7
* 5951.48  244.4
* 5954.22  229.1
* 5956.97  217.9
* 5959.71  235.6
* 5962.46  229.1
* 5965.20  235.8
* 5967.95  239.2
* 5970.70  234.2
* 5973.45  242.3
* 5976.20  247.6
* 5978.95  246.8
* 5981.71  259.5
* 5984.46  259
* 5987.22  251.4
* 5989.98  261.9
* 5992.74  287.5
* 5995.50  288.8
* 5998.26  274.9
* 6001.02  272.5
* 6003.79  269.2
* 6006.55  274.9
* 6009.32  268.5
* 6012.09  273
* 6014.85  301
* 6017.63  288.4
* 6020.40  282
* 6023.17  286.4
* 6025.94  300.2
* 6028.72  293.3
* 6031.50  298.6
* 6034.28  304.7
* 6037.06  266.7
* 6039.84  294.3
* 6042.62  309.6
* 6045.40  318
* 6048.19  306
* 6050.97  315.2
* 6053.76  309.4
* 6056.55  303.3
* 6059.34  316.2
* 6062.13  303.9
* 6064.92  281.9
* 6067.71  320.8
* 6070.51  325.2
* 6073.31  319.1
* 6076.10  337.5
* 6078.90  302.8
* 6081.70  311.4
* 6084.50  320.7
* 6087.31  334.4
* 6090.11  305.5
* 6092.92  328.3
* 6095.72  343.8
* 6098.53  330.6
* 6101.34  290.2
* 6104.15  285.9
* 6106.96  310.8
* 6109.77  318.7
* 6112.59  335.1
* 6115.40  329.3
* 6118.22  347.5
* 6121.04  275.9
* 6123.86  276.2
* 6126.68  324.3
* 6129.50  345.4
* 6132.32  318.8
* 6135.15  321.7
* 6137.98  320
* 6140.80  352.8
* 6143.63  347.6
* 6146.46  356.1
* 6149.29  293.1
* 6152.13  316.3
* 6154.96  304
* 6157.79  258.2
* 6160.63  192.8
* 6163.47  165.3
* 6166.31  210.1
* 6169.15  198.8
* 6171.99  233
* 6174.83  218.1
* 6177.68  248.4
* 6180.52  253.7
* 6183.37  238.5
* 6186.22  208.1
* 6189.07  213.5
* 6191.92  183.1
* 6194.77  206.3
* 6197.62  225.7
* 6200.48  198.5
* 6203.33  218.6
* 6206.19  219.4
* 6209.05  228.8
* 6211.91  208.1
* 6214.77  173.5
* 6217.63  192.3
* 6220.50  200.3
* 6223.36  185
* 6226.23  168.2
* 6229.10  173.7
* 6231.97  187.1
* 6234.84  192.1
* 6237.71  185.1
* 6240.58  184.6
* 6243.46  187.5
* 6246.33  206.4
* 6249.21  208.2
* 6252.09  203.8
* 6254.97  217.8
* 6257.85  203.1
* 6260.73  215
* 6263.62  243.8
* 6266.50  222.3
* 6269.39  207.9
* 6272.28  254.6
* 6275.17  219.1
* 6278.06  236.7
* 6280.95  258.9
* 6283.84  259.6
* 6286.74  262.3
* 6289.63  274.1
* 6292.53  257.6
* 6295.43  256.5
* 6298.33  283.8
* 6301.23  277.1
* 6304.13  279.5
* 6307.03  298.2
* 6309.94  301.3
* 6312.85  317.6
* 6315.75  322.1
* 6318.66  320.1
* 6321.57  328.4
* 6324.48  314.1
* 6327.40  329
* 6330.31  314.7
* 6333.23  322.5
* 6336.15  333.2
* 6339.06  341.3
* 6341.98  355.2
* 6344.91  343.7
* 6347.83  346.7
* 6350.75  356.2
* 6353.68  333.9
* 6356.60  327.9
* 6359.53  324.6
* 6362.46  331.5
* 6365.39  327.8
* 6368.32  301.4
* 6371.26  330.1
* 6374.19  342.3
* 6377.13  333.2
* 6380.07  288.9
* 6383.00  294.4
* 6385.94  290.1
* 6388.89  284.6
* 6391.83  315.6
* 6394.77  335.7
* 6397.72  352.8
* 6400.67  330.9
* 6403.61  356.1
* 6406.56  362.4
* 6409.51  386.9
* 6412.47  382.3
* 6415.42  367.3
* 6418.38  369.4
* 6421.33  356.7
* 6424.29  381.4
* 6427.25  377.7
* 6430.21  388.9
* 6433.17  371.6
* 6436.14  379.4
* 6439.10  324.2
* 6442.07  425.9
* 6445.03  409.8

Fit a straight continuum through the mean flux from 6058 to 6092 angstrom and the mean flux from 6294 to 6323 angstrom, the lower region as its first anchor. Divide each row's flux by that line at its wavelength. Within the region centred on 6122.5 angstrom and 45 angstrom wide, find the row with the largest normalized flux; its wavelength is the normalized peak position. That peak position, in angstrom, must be 6140.80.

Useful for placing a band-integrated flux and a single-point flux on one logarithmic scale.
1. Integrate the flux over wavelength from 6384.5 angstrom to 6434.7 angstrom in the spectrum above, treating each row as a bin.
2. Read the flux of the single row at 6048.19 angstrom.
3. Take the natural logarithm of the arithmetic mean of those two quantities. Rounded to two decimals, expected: 9.11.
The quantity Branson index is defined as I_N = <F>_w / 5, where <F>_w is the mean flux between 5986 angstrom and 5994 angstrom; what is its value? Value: 53.4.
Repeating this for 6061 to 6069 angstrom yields 60.4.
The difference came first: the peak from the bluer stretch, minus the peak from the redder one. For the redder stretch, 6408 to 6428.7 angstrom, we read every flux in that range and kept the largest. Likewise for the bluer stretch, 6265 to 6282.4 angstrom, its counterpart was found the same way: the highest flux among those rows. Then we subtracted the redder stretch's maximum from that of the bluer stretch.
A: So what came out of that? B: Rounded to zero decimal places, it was -128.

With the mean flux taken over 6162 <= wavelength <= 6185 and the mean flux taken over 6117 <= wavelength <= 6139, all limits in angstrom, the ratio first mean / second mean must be 0.7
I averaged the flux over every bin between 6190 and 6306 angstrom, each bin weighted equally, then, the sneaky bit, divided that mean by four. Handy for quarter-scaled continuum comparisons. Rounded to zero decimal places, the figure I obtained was 55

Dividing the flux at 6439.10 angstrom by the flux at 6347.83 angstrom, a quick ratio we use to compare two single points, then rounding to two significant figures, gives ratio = 0.94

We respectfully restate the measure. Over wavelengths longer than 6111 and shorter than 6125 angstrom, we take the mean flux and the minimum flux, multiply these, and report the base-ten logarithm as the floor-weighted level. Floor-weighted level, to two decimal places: 4.94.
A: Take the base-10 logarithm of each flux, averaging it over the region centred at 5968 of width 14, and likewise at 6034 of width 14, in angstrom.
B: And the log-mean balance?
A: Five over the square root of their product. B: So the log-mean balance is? 2.07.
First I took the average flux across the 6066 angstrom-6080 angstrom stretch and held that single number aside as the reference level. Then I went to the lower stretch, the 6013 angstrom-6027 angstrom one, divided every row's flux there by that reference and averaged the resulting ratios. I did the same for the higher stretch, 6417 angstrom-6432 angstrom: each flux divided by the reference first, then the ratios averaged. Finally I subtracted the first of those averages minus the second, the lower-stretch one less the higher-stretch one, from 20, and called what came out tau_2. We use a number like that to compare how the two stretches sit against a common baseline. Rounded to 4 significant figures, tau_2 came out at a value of 20.26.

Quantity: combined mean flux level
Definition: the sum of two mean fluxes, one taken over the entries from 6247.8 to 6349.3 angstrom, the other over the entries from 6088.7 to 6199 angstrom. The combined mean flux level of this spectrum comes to 558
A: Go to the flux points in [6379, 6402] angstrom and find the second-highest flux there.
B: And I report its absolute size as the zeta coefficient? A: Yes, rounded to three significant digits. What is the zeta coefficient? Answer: 336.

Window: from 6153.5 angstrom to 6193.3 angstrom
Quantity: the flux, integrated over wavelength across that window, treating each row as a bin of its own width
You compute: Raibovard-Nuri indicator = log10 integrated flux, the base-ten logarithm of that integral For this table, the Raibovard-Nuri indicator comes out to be 3.95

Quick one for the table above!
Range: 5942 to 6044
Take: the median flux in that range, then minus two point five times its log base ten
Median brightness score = -6.07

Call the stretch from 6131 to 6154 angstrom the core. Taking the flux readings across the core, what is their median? 321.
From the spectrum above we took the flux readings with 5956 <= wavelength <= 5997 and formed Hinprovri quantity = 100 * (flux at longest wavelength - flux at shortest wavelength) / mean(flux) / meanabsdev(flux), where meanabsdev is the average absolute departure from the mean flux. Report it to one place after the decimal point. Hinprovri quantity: 1.9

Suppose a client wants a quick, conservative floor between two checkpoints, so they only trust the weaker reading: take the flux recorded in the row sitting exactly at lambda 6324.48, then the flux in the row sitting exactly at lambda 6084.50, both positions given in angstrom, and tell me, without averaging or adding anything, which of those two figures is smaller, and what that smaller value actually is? 314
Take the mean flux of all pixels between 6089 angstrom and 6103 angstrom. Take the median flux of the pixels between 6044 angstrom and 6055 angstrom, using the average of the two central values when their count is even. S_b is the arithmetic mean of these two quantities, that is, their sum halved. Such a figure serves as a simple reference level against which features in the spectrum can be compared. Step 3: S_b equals 316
